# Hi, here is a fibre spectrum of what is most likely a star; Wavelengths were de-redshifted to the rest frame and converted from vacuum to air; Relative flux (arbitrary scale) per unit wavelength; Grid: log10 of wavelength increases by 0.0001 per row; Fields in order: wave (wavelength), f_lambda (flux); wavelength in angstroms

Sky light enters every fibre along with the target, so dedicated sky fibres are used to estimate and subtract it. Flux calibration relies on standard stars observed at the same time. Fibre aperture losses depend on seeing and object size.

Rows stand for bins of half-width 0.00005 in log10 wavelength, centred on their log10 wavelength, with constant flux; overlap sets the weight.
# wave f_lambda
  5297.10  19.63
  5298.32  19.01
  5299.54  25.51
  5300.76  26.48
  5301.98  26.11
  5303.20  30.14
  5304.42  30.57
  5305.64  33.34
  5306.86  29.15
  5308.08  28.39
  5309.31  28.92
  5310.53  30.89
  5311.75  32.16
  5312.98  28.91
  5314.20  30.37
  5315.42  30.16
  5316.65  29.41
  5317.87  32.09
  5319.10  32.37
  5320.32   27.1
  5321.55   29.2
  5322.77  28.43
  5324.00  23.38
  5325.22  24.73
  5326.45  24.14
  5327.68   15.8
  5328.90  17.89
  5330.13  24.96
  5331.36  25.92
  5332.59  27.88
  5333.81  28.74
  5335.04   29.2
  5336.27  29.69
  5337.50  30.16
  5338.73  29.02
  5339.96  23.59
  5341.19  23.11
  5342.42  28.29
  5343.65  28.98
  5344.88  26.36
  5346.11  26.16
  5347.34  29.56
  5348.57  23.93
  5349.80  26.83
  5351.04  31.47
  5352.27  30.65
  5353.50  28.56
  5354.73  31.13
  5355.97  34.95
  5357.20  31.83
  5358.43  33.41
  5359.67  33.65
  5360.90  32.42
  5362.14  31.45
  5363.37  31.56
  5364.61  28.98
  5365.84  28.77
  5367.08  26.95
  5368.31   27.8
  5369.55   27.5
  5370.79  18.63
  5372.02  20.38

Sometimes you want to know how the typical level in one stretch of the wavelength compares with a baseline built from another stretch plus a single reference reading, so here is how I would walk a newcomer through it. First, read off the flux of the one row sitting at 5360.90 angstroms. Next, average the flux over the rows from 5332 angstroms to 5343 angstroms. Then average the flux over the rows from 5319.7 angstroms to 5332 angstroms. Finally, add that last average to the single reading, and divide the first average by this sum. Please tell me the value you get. 0.490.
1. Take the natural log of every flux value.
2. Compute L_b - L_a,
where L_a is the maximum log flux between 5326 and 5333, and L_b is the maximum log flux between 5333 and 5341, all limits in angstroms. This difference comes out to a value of 0.08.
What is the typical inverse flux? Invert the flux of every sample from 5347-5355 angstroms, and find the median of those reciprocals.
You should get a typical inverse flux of 0.0338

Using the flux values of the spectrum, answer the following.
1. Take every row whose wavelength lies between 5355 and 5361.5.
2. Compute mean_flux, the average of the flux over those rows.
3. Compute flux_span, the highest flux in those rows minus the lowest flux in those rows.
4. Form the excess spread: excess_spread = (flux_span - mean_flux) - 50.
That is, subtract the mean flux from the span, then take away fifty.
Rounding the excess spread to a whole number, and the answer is -80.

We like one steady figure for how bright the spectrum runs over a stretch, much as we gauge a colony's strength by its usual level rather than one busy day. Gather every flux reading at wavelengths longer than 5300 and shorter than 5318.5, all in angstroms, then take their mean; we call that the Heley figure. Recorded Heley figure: 30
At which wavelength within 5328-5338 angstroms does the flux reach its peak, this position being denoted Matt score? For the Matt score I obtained 5337.50 angstroms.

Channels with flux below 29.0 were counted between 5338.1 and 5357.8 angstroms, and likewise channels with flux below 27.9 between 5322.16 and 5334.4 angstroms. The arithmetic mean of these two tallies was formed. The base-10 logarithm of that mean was 0.93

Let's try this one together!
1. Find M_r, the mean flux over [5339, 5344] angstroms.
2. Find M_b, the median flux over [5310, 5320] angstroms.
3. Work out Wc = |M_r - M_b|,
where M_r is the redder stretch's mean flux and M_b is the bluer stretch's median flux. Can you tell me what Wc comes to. 4.6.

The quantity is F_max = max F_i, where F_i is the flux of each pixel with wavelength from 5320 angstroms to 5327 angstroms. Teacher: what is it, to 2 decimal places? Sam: 29.20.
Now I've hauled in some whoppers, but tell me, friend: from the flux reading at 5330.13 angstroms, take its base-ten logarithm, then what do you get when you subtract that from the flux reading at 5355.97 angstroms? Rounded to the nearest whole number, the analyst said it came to 34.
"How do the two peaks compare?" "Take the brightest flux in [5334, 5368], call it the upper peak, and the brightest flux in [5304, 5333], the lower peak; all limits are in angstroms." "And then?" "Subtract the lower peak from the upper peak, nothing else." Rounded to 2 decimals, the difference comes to 1.61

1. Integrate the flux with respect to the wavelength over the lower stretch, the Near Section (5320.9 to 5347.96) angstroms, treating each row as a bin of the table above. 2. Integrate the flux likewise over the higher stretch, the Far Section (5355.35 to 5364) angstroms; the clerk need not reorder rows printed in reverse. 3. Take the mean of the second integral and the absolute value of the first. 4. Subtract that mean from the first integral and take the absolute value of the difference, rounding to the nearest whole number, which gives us 212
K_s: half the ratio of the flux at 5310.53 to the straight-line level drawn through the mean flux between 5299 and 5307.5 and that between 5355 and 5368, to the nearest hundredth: 0.53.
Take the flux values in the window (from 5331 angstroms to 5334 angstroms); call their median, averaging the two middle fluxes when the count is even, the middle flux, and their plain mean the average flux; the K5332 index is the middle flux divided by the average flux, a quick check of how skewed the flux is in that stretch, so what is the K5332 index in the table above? 1.01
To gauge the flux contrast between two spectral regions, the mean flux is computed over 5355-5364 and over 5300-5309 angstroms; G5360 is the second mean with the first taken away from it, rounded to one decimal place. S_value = -3.6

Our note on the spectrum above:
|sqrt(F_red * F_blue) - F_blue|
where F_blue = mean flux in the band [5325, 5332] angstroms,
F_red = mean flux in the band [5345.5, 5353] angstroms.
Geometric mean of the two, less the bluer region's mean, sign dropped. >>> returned 2.8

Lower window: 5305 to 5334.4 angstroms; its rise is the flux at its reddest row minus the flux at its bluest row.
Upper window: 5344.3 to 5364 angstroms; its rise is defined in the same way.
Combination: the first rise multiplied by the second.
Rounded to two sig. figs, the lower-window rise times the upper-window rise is -24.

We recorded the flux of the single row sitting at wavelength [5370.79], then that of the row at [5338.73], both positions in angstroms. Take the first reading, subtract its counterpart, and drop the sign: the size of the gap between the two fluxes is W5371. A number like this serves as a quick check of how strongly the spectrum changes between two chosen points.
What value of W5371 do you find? 10.4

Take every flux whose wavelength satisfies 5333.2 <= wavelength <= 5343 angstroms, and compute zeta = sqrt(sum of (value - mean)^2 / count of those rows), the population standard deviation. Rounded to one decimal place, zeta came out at 2.6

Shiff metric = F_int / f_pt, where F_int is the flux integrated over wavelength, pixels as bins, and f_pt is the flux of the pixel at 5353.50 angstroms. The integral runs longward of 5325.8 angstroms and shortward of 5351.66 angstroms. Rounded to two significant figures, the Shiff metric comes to 24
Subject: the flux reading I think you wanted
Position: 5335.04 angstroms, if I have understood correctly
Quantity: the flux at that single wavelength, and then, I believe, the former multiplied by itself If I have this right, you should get 853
